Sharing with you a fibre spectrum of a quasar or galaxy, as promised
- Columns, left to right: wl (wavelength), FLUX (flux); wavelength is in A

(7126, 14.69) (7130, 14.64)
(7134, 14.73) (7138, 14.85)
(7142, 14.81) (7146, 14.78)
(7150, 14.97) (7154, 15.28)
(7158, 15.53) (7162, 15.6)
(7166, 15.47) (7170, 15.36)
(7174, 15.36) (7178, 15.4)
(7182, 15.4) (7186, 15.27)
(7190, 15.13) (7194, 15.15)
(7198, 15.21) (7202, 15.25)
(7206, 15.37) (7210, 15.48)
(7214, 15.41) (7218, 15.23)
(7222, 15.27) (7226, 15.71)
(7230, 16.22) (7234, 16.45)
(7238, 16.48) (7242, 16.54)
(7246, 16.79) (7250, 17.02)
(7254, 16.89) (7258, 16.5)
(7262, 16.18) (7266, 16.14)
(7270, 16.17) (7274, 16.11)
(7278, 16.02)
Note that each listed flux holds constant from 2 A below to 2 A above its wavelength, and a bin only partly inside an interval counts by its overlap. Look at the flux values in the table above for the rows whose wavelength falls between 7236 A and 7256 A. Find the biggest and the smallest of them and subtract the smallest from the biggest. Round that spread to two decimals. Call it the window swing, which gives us 0.54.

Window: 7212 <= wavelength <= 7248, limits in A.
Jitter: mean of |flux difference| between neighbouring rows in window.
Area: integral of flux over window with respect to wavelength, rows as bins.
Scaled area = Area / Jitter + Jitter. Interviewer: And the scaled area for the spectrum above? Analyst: 2650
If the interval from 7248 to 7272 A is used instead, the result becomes 2174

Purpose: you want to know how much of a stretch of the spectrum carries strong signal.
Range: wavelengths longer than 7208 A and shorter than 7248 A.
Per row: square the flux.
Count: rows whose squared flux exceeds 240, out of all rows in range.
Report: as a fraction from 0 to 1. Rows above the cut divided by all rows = 0.60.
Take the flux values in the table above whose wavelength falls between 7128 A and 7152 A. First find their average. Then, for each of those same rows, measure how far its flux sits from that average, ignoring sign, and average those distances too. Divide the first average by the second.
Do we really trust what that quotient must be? 185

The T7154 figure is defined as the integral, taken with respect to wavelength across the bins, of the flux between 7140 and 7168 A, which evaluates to 426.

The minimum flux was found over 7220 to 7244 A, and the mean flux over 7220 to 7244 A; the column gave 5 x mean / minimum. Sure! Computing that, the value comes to 5.28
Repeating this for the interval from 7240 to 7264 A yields 5.15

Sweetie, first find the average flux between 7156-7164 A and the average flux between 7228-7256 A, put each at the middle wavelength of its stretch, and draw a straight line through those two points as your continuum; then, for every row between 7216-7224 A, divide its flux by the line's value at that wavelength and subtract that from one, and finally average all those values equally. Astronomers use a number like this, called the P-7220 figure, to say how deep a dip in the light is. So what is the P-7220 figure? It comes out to 0.07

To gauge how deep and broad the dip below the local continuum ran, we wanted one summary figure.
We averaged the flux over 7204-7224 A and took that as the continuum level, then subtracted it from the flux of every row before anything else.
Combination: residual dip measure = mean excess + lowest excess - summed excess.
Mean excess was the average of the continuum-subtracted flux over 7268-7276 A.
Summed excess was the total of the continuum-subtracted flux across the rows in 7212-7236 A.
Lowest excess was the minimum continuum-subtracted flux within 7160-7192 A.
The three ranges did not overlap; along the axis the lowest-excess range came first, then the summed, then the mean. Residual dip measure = -1.6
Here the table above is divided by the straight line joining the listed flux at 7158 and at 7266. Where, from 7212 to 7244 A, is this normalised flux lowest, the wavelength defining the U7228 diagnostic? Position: 7218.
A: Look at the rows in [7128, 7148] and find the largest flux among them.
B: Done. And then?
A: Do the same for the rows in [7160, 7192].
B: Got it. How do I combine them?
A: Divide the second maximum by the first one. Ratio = 1.05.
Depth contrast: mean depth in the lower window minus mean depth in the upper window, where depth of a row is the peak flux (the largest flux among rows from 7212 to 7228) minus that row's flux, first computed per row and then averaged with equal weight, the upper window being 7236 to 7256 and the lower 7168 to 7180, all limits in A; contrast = 1.4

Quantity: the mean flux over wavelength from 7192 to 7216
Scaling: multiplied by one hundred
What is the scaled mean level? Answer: 1531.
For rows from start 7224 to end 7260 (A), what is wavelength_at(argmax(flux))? 7250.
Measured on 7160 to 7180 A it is 7162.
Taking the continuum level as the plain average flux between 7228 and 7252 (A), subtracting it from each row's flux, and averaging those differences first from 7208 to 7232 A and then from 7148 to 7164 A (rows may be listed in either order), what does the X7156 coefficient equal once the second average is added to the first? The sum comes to -2.3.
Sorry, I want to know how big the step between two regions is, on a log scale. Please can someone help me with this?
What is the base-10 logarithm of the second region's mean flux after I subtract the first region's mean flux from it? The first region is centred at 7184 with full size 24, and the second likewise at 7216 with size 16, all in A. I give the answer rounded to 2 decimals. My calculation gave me -1.20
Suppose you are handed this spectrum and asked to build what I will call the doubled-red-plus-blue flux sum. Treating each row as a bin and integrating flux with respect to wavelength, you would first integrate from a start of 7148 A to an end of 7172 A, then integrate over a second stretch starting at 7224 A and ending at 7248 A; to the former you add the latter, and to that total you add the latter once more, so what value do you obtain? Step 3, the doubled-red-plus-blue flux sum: 1154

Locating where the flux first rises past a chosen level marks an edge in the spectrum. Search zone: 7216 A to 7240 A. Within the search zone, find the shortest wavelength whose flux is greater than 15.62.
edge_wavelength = 7226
